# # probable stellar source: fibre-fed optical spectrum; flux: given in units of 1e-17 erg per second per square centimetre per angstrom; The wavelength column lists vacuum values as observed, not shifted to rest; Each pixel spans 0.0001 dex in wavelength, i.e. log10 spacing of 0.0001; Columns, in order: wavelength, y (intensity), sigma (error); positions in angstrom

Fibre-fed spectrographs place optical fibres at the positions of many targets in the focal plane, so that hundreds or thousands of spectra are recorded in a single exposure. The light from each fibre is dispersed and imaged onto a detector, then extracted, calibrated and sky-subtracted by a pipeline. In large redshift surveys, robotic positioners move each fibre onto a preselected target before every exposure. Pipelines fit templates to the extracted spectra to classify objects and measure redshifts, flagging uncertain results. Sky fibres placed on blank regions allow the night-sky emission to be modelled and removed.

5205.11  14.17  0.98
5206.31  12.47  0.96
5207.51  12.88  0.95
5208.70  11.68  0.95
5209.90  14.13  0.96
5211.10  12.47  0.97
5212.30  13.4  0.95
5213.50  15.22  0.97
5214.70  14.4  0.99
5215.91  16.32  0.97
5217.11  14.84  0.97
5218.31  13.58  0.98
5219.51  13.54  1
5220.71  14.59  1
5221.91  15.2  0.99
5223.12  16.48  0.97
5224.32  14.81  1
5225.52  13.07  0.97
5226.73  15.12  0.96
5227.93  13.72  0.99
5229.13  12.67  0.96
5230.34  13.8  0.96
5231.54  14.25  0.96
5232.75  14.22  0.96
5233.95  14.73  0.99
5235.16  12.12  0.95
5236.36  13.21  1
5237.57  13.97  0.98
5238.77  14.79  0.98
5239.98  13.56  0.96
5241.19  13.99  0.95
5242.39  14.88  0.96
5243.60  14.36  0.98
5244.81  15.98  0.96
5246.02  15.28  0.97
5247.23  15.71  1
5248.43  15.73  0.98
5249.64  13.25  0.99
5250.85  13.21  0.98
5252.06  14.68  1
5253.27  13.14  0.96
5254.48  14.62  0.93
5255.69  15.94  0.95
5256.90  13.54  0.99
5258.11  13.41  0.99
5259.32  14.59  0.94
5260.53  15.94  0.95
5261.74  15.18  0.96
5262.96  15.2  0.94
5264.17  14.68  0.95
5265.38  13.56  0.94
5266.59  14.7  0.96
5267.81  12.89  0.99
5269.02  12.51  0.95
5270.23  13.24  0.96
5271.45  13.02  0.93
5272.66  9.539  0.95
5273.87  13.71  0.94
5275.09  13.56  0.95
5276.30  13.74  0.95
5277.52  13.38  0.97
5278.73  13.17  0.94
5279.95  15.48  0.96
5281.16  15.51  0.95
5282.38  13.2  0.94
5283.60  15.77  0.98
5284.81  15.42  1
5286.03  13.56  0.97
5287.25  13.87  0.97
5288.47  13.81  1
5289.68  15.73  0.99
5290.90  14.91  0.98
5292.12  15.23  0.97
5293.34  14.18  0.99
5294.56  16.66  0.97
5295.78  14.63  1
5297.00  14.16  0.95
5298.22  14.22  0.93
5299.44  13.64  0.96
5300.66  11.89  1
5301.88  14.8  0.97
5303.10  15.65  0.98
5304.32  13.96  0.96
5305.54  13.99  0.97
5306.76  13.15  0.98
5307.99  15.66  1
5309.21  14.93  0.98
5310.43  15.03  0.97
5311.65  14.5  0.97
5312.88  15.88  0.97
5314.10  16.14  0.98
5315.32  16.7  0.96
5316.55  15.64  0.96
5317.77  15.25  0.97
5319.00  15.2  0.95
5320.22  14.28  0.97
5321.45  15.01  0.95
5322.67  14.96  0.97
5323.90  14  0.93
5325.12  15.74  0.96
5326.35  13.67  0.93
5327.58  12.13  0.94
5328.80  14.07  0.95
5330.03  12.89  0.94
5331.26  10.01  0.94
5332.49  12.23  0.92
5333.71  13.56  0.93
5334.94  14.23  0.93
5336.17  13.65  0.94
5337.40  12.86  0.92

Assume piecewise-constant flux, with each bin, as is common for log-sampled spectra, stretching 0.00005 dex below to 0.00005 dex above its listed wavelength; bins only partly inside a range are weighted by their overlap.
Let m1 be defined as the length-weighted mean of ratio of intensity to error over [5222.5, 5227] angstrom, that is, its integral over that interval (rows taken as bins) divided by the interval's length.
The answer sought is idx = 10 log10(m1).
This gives 11.8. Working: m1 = 15.2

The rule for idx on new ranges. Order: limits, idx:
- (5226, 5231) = 11.5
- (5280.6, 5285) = 11.9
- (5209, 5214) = 11.5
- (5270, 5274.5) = 11.2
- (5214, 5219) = 11.8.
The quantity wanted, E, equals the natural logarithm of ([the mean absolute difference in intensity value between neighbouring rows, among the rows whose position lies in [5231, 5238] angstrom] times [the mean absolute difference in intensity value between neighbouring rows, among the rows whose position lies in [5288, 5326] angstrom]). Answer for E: -0.01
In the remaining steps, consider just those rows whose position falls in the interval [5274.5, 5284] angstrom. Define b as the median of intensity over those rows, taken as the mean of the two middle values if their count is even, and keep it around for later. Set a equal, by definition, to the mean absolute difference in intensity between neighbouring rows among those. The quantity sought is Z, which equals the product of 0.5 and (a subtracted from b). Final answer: 6.3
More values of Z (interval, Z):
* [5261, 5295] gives 6.3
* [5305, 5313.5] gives 7.0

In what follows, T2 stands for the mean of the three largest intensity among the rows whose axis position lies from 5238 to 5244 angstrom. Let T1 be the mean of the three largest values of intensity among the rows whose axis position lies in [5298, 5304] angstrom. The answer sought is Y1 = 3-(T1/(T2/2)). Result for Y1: 0.97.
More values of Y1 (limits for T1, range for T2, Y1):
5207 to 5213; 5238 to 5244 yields 1.16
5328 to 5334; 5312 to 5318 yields 1.34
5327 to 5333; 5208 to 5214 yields 1.17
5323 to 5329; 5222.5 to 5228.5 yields 1.11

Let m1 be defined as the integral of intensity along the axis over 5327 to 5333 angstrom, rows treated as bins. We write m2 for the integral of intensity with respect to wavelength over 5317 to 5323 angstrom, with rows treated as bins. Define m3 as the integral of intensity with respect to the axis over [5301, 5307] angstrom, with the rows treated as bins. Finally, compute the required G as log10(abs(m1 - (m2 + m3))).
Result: 2.01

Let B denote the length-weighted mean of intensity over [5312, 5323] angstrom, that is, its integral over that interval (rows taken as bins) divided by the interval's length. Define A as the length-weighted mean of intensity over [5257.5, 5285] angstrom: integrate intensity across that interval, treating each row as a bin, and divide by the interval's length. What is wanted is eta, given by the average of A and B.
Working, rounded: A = 14.0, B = 15.4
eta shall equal 14.70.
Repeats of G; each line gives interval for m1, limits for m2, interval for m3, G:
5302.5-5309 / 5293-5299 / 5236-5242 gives 1.89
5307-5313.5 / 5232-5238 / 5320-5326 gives 1.86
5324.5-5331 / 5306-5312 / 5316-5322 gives 1.96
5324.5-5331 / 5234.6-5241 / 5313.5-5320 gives 2.00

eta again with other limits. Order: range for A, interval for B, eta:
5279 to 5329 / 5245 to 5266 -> 14.64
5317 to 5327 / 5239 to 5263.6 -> 14.69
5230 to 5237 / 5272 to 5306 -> 13.96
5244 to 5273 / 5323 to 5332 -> 13.72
